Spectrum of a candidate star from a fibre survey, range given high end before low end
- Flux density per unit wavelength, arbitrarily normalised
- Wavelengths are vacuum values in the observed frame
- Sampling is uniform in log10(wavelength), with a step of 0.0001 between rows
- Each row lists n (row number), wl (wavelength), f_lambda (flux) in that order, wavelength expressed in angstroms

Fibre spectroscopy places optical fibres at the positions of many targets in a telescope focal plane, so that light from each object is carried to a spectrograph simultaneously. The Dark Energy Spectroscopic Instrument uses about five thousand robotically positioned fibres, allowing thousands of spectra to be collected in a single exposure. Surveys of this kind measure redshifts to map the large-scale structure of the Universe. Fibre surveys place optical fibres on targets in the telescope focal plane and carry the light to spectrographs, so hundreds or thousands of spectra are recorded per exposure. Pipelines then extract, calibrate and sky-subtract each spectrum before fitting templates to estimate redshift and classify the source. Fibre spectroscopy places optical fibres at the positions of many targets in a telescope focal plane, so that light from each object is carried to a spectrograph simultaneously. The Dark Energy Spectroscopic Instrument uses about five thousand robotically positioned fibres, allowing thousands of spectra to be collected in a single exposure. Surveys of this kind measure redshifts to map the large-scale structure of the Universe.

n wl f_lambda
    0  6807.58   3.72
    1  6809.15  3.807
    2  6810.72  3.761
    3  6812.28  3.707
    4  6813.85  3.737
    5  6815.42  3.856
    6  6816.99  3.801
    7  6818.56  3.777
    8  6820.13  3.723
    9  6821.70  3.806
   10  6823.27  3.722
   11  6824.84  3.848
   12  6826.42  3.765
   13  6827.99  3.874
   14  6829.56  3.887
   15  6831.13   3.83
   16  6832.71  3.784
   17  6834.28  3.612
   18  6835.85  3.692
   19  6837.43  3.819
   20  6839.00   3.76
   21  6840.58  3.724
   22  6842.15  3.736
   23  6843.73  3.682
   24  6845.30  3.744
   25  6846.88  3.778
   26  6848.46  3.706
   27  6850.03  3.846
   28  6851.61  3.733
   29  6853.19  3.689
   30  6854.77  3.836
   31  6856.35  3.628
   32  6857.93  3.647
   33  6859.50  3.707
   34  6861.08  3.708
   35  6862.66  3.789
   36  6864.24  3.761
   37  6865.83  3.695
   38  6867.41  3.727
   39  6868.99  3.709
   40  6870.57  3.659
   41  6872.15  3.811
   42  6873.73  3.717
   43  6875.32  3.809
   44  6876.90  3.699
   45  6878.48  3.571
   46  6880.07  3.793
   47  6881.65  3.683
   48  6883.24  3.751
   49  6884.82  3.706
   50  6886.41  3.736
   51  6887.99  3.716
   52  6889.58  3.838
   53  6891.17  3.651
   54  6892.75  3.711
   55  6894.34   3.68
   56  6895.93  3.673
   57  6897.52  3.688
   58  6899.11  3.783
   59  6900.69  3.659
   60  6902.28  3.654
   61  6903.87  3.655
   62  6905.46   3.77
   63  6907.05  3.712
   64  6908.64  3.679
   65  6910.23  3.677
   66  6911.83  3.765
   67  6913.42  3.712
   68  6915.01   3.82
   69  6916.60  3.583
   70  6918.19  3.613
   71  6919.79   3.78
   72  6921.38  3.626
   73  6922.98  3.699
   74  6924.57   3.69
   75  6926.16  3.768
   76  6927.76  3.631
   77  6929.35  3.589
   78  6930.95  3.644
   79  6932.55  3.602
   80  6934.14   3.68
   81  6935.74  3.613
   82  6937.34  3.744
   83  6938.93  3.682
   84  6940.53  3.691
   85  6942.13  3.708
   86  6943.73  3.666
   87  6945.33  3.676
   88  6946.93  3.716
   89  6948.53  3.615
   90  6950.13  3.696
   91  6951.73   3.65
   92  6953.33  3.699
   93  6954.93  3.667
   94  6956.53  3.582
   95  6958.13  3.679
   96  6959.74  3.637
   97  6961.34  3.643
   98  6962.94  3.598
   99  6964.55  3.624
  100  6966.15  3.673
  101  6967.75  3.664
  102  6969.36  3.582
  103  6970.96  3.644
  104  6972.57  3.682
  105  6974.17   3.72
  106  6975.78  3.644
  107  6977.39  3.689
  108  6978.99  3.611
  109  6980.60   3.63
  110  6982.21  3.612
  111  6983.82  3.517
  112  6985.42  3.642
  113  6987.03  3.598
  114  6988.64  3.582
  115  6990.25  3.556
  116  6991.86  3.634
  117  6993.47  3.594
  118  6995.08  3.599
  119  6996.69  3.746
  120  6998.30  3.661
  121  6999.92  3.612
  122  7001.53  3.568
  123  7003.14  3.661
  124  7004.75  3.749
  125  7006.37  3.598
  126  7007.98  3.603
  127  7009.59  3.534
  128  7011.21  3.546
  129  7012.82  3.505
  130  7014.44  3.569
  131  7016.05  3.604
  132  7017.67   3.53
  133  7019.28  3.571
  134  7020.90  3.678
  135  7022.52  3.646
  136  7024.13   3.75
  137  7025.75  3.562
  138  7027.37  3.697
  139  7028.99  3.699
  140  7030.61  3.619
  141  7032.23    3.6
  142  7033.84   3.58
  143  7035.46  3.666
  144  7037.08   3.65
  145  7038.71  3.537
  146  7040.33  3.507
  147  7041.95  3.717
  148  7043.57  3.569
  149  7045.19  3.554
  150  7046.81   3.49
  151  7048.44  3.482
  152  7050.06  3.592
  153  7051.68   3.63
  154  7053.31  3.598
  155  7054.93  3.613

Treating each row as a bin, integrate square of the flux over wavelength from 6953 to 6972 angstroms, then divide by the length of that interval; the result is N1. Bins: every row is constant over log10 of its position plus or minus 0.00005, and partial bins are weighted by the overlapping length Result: 13.3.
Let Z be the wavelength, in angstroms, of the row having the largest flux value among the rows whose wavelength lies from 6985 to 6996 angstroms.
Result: 6985.42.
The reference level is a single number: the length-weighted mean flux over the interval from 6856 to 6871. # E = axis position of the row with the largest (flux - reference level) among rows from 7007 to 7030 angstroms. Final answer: 7024.13 angstroms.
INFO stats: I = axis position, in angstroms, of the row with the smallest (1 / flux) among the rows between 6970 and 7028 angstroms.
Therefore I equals 7024.13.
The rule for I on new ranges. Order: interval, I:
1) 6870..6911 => 6889.58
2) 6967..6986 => 6974.17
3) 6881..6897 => 6889.58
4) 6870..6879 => 6872.15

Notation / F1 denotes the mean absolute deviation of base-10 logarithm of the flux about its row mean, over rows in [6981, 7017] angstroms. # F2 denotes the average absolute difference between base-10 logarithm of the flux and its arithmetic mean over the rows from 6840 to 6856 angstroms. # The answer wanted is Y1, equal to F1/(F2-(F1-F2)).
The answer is 1.11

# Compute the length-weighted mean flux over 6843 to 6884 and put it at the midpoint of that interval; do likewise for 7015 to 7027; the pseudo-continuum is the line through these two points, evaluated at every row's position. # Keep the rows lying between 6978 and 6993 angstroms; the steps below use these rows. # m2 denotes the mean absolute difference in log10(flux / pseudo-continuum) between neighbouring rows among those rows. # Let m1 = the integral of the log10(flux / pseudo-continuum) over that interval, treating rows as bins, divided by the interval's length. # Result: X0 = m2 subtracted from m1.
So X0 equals -0.012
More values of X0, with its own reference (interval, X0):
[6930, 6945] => -0.008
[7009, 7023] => -0.012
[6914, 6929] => -0.013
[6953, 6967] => -0.008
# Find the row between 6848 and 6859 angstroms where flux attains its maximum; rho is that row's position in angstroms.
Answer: 6850.03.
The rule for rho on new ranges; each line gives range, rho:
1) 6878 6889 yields 6880.07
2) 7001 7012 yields 7004.75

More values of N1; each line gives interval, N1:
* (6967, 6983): 13.3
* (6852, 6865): 13.9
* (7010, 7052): 12.9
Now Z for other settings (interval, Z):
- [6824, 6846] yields 6829.56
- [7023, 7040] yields 7024.13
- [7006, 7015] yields 7007.98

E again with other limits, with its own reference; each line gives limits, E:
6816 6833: 6829.56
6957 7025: 7024.13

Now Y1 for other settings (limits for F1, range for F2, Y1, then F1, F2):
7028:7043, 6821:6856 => 1.03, 0.0068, 0.0067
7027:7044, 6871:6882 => 0.80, 0.0070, 0.0078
